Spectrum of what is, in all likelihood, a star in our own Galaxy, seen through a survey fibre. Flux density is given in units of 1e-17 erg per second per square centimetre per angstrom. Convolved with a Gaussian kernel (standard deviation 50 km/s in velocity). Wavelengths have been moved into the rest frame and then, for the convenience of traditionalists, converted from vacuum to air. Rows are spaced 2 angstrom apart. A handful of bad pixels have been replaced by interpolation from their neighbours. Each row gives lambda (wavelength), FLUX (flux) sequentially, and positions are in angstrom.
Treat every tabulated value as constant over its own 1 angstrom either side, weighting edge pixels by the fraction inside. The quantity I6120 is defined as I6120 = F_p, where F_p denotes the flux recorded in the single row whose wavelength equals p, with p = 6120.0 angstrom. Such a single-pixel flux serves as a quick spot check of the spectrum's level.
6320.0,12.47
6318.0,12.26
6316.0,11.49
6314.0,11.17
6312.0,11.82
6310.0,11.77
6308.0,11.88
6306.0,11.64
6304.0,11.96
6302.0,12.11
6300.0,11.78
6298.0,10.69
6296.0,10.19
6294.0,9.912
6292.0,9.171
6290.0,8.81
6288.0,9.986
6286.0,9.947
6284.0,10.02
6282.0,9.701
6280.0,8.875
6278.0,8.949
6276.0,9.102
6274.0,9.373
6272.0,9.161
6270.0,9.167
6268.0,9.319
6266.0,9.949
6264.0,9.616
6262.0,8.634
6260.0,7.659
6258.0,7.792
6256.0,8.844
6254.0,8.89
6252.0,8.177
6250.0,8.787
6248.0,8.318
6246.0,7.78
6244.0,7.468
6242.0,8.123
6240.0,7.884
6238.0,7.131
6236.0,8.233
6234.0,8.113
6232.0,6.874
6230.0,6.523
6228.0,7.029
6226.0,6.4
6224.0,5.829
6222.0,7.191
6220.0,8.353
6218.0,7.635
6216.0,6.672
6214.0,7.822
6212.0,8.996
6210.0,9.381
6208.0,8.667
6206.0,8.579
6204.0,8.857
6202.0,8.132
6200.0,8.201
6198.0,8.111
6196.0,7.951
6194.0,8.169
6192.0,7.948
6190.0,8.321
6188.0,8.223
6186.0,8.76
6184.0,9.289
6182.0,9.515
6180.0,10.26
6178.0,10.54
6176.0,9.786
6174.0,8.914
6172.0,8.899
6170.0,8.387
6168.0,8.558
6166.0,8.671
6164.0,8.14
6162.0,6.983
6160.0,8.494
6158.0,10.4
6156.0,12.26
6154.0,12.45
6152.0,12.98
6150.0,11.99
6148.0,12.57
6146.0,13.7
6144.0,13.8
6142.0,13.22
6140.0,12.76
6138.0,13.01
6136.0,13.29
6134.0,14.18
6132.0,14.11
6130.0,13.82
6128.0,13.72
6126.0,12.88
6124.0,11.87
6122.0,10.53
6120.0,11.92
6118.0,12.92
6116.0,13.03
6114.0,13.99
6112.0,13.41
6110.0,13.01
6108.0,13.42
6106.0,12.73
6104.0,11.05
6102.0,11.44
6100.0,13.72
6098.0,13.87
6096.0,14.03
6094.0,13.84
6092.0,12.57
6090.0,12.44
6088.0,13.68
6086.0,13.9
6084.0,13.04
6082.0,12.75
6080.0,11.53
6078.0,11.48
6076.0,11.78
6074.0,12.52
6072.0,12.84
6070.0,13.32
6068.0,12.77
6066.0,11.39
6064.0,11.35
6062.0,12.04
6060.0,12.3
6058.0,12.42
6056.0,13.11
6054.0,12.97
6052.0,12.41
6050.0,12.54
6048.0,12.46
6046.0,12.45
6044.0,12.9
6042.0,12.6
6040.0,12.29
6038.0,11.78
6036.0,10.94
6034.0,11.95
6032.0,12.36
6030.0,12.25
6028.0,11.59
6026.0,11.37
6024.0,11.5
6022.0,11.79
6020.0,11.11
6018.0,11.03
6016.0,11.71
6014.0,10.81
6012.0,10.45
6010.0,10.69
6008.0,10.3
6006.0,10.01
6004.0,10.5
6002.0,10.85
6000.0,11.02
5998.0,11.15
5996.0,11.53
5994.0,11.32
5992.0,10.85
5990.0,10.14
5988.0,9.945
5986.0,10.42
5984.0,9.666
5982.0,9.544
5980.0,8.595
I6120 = 11.92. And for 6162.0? 6.983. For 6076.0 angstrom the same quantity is 11.78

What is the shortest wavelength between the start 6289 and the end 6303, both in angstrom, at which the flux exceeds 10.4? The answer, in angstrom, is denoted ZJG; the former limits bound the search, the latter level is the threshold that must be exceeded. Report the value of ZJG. 6298.0 angstrom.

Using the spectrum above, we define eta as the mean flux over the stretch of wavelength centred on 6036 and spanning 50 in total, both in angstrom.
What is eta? 12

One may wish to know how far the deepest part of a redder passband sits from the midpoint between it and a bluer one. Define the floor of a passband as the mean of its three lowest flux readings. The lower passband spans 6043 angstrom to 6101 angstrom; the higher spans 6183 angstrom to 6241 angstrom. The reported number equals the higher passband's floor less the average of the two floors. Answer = -2.6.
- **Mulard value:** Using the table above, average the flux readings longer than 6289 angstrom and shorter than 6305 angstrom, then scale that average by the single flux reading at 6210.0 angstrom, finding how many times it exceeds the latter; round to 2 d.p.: 1.13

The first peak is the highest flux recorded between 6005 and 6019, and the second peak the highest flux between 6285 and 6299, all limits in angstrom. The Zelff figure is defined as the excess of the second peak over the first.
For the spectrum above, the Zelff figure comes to -1.0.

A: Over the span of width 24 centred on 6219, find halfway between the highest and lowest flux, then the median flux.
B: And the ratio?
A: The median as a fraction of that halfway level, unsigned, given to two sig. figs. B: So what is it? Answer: 0.97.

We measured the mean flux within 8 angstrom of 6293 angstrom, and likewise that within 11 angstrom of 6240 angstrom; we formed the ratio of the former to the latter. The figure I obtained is 1.30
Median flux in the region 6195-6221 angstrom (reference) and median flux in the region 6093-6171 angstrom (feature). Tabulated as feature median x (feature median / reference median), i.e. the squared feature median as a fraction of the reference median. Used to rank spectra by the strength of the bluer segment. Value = 20.4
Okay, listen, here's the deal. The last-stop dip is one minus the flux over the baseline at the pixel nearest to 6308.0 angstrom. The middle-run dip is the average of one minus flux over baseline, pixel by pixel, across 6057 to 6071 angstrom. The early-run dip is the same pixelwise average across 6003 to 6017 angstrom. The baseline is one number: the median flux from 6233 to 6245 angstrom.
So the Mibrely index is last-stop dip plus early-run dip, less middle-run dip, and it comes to -0.29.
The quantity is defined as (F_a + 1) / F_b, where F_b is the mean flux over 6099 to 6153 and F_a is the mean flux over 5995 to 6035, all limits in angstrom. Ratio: 0.94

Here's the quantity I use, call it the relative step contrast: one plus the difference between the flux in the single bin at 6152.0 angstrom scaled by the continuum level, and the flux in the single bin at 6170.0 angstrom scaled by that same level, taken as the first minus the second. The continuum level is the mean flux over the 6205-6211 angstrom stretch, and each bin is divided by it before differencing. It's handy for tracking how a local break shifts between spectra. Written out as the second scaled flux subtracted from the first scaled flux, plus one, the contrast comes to 1.52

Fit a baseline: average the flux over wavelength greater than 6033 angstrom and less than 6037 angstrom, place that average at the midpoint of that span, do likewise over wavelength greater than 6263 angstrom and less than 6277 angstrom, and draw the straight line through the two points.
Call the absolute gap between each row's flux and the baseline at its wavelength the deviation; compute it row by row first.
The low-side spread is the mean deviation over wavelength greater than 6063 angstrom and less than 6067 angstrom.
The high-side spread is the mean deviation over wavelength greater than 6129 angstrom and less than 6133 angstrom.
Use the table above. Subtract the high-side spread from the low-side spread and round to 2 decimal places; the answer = -3.17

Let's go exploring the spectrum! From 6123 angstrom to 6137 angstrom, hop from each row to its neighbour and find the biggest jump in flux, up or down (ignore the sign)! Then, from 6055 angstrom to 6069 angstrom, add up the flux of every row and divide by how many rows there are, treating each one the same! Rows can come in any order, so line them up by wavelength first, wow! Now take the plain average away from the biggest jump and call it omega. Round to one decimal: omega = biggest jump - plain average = -11.2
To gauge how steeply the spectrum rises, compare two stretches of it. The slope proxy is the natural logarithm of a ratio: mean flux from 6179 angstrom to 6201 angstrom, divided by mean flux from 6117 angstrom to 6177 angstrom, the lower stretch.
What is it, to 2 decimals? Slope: -0.29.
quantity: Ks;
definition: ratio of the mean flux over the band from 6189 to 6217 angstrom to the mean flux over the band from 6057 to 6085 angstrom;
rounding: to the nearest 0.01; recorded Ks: 0.68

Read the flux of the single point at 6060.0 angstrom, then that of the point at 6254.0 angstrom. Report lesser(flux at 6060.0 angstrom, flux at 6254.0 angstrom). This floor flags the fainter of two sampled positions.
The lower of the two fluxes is 8.9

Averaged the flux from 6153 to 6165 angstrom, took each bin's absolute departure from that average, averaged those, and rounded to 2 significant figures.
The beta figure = 1.9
